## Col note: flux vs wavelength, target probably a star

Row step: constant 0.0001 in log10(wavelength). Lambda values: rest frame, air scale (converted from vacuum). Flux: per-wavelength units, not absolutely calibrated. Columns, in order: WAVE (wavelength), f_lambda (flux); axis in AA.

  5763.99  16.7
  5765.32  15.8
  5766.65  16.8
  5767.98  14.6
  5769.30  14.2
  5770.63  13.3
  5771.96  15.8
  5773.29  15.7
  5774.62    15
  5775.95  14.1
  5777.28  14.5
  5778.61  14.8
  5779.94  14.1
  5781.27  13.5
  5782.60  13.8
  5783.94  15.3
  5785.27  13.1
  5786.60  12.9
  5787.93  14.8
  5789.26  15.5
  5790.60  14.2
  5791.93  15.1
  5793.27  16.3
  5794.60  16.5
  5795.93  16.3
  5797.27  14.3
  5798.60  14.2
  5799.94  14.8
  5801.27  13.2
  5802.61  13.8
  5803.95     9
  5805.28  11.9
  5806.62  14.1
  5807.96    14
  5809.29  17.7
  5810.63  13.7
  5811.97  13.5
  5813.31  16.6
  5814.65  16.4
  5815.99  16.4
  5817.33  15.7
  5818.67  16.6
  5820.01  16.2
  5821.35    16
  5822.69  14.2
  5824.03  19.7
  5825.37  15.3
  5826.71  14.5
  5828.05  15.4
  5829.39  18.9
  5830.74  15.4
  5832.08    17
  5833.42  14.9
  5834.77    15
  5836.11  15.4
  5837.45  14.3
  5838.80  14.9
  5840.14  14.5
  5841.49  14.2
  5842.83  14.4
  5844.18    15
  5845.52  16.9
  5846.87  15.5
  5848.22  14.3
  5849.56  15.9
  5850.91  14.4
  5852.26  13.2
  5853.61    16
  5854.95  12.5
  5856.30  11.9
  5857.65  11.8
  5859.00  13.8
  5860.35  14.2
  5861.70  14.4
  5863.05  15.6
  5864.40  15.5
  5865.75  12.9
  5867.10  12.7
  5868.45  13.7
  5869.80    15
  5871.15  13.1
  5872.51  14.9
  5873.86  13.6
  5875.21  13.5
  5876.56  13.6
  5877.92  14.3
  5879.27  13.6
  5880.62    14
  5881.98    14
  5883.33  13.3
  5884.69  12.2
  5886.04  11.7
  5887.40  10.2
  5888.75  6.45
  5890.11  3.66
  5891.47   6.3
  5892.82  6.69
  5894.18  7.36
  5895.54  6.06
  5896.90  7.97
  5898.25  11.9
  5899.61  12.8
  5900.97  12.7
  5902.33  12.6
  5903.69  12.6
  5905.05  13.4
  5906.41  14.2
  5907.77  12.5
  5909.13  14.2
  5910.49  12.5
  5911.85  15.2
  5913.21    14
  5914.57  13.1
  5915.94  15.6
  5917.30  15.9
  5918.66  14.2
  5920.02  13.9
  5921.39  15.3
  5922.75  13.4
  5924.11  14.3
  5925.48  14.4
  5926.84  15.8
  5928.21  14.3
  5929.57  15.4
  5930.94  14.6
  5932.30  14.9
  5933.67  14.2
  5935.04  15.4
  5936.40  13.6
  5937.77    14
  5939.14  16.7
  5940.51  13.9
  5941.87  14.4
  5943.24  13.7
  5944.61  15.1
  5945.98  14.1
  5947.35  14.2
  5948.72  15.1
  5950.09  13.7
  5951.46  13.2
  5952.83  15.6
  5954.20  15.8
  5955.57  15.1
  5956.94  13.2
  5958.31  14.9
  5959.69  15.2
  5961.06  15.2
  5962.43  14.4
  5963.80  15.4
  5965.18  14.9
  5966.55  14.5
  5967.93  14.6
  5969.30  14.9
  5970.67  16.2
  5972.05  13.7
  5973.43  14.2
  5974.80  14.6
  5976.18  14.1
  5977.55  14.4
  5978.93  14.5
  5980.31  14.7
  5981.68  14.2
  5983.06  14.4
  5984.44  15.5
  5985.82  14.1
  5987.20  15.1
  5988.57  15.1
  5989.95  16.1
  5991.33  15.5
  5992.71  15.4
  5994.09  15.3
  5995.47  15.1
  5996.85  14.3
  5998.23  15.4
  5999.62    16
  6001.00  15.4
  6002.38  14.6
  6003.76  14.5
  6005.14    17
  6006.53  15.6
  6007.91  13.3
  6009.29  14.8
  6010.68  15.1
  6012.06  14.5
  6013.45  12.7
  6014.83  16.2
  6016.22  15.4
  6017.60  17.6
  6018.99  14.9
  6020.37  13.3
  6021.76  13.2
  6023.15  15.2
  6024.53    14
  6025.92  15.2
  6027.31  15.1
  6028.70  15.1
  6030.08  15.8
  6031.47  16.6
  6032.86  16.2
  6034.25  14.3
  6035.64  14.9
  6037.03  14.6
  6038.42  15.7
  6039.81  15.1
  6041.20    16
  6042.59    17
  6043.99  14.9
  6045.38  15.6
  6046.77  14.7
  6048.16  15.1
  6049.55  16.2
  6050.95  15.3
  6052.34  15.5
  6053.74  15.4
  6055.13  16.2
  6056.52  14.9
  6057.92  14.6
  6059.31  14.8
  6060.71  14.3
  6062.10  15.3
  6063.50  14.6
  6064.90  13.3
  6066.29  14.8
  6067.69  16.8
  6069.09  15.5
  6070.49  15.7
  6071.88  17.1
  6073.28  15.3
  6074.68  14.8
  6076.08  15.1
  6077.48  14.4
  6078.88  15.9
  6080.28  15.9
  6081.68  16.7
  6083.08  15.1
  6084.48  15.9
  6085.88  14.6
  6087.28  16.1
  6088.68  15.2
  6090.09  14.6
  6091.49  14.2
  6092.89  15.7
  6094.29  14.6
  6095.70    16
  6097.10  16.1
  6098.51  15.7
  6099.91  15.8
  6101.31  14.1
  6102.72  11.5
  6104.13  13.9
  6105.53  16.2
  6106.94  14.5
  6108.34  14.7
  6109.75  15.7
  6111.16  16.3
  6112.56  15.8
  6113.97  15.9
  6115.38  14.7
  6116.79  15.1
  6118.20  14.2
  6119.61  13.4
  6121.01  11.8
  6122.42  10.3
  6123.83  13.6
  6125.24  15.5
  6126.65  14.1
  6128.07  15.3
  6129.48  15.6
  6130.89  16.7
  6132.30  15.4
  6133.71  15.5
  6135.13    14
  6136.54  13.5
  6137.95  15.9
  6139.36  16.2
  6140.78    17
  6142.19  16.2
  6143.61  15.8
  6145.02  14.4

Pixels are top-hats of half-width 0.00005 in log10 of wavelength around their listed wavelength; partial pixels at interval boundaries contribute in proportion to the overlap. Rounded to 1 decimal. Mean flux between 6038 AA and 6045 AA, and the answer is 15.7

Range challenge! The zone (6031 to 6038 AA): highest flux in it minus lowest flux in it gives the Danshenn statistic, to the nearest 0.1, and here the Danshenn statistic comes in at 2.3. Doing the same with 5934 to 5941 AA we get 3.1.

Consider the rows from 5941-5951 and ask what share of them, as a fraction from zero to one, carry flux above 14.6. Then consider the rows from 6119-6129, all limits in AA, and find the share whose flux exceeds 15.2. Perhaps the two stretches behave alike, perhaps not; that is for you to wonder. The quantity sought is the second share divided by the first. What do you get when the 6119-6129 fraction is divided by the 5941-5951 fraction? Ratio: 1.0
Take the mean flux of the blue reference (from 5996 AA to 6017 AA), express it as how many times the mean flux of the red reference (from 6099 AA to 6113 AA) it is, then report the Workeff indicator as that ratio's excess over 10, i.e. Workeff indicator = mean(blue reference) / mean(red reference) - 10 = -8.99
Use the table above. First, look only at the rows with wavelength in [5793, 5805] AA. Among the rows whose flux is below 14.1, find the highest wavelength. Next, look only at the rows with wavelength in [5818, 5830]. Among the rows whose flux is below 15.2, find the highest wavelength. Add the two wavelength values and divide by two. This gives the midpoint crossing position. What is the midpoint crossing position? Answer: 5815.3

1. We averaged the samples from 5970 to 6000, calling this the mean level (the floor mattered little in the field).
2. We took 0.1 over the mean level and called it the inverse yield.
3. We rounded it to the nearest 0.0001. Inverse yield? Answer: 0.0067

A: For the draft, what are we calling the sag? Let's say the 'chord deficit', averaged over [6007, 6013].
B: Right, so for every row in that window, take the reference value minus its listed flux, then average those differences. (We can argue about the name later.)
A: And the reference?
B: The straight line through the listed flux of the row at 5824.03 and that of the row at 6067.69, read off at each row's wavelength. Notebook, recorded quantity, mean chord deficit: 3.1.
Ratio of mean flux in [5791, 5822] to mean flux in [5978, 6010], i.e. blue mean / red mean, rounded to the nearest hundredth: 0.99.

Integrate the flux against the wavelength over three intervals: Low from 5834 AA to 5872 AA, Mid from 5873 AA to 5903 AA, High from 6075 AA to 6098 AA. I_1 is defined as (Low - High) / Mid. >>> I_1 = 0.6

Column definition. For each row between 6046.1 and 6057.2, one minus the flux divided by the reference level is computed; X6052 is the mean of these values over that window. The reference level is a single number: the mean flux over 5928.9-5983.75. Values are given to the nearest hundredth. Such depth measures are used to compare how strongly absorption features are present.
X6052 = -0.05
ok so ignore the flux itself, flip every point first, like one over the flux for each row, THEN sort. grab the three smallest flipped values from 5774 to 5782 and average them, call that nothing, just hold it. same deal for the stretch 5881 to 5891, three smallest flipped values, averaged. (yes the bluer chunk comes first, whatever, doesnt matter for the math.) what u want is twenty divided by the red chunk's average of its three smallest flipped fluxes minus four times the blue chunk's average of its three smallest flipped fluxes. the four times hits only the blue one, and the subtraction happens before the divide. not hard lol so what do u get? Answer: -103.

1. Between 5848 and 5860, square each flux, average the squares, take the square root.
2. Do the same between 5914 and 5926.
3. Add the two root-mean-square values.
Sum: 28.3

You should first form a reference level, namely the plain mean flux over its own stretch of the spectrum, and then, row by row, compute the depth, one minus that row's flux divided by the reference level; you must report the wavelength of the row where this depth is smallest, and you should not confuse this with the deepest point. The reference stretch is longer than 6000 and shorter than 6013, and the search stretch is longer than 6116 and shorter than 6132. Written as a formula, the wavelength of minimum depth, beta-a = 6130.89 AA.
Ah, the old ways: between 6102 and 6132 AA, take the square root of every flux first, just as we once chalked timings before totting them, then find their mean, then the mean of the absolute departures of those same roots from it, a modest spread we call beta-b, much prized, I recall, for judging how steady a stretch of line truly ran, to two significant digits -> 0.17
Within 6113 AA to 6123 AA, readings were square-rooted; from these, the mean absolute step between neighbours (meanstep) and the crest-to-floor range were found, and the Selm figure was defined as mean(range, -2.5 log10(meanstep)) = 1.43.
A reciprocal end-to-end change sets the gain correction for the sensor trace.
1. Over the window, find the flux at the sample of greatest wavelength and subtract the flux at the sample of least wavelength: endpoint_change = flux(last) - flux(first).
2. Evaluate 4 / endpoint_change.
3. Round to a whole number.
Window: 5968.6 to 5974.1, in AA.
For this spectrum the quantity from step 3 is -6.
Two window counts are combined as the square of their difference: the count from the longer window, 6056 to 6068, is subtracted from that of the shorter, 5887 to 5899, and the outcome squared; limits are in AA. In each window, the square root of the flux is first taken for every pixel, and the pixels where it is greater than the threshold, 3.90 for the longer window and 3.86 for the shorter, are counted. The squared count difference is 4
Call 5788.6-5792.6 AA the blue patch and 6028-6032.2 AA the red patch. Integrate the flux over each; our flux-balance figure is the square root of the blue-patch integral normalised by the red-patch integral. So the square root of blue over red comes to 0.95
